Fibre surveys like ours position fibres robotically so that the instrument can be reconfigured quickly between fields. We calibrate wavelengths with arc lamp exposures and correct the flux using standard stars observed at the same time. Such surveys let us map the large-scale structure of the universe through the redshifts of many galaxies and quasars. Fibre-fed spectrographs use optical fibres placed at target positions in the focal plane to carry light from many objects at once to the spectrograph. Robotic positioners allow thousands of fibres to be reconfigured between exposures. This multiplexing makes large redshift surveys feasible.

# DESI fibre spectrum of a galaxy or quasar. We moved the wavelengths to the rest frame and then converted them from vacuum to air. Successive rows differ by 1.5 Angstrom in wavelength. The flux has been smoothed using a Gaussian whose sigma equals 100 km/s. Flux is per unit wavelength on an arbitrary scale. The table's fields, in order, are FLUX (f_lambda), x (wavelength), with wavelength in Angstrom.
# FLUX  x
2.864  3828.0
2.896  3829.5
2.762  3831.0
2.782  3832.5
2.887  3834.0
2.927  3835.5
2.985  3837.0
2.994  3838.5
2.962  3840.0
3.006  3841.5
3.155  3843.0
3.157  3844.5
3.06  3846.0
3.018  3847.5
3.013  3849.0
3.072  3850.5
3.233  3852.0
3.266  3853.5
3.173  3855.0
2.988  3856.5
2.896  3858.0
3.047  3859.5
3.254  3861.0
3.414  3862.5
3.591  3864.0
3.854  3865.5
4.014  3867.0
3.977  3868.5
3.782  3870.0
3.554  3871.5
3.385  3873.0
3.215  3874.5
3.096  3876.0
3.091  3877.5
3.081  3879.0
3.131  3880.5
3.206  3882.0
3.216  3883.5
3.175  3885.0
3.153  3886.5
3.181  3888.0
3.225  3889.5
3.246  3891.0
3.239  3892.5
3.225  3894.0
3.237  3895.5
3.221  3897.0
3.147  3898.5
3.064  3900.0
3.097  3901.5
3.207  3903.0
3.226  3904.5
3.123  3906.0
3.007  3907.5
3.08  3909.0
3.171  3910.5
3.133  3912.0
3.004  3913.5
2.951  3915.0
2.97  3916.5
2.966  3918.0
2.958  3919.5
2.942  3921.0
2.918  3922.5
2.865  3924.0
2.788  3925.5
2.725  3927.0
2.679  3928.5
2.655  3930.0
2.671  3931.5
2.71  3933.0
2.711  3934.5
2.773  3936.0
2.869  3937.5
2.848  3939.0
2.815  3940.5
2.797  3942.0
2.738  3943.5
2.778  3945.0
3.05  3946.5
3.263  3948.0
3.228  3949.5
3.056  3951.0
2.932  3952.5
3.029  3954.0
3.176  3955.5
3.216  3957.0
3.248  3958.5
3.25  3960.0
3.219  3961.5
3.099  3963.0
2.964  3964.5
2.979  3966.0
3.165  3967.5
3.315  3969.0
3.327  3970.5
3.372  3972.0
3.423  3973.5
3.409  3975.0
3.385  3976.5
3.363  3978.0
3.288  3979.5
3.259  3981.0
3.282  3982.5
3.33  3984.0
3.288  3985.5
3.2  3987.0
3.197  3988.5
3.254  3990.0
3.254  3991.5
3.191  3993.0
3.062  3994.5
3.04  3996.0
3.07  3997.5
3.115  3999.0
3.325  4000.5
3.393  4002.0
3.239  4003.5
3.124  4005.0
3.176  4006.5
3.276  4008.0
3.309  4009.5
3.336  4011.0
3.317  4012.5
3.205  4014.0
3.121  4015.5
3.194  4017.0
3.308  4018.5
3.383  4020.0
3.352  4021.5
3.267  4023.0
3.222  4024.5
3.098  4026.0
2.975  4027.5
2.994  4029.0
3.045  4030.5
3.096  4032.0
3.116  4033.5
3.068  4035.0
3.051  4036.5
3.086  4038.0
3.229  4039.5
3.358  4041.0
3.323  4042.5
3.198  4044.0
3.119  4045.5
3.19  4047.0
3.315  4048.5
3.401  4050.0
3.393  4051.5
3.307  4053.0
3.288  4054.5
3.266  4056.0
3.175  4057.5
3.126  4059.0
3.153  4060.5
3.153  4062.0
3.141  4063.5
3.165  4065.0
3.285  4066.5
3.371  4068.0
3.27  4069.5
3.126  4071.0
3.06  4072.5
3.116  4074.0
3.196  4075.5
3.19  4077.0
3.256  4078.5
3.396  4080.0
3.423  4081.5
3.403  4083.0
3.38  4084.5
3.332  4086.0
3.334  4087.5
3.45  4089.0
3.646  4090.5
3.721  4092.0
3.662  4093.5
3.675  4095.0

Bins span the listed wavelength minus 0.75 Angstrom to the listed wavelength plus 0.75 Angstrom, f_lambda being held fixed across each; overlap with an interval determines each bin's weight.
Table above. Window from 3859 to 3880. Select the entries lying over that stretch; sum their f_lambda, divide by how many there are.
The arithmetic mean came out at 3.45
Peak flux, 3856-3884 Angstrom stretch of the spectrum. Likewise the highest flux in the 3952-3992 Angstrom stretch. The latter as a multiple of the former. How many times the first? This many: 0.85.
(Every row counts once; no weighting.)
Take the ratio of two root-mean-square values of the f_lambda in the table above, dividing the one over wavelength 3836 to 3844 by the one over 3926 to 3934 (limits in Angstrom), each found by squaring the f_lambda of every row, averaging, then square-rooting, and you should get 1.12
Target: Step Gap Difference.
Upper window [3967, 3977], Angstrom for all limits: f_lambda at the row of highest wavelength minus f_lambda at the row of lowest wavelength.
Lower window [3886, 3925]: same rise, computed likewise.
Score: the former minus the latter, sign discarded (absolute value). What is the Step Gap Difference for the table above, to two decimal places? 0.51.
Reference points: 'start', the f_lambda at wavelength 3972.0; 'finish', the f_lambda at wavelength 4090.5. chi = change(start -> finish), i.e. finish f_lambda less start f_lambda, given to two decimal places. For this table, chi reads 0.27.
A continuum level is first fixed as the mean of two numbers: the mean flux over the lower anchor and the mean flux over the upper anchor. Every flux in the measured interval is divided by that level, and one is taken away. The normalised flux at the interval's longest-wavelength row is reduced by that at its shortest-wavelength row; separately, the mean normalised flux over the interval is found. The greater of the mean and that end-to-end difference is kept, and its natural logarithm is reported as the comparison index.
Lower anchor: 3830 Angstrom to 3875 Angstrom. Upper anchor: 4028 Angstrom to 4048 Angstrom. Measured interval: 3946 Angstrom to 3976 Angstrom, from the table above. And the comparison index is -2.2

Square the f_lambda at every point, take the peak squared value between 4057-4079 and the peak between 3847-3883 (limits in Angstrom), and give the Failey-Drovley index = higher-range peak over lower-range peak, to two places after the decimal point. 0.71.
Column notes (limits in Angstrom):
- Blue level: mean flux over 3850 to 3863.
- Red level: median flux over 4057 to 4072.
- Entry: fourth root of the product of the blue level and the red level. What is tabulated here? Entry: 1.78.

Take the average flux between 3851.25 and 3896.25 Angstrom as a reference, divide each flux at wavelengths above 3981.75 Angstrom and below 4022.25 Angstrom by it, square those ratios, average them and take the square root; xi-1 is 0.98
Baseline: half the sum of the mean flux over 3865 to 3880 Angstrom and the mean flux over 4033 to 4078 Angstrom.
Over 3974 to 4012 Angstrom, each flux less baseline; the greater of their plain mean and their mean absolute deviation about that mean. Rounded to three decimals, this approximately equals 0.084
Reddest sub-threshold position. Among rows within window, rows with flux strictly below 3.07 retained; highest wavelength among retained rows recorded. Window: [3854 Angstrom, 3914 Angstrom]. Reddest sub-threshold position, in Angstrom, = 3913.5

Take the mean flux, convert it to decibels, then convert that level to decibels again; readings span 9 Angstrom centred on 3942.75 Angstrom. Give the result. 6.6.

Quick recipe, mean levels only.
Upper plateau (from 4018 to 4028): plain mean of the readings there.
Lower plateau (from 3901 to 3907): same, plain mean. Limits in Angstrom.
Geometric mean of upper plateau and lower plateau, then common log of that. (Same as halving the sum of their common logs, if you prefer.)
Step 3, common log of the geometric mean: 0.505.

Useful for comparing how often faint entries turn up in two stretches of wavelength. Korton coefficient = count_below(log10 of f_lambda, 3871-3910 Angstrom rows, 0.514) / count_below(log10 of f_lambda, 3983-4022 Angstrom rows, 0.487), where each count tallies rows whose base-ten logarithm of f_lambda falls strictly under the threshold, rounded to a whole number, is 12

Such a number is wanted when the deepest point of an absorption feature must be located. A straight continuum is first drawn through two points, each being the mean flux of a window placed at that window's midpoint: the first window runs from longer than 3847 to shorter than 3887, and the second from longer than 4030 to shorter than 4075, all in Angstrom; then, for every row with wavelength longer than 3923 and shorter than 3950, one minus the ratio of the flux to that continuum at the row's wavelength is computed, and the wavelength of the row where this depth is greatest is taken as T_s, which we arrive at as 3930.0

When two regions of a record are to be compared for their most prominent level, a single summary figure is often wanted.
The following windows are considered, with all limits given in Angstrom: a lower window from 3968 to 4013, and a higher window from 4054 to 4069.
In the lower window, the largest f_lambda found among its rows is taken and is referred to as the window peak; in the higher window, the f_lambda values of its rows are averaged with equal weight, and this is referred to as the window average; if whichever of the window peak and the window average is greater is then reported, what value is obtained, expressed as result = 3.42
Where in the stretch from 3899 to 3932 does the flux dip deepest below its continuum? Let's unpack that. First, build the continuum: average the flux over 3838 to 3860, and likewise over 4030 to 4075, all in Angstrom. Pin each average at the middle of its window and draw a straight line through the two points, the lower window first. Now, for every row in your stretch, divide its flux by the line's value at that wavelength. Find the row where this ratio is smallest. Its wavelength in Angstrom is 3930.0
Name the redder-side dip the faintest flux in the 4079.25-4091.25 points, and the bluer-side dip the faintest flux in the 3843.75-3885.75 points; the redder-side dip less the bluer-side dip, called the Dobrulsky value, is 0.436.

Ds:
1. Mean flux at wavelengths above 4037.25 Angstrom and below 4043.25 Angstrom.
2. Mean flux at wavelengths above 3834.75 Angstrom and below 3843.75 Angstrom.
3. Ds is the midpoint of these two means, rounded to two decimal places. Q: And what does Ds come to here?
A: 3.13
